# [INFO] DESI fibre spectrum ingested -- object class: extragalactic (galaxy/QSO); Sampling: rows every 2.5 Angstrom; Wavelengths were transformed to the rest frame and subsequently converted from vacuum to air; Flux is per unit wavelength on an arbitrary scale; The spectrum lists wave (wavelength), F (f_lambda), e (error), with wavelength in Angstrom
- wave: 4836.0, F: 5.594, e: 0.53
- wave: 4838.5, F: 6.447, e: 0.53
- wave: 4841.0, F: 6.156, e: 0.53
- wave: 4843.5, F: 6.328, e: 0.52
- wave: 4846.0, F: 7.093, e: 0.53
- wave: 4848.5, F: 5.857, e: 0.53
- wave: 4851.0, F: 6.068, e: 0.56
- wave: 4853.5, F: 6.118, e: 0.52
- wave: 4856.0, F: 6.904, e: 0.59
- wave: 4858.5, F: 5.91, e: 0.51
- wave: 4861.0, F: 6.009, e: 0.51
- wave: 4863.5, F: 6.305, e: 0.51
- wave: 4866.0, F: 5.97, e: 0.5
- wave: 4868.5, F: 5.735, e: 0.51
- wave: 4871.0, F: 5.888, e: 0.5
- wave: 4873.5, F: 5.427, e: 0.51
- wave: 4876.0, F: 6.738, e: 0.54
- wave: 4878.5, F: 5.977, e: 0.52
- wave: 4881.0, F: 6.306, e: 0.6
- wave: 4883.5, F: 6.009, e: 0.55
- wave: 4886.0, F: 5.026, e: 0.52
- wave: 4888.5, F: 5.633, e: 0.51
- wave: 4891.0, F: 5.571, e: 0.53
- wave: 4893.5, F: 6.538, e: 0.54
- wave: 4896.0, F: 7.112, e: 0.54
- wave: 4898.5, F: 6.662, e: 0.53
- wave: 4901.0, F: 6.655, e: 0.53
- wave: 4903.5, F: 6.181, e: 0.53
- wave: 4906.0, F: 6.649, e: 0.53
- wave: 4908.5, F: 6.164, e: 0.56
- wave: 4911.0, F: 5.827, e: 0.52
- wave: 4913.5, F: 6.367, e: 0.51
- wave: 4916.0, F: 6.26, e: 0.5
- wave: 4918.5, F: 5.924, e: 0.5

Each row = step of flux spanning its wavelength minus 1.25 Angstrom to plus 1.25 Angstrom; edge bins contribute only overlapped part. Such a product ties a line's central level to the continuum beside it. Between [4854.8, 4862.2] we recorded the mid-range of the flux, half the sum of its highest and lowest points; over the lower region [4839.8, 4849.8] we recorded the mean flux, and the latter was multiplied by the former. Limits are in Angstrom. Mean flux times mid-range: 40.7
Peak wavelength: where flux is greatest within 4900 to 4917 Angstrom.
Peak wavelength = 4901.0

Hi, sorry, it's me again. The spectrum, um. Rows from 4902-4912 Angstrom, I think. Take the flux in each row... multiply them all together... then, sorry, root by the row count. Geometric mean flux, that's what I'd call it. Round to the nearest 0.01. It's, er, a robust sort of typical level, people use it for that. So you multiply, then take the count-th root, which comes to 6.20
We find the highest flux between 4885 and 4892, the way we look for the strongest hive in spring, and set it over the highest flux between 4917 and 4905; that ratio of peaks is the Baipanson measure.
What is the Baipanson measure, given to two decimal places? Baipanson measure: 0.85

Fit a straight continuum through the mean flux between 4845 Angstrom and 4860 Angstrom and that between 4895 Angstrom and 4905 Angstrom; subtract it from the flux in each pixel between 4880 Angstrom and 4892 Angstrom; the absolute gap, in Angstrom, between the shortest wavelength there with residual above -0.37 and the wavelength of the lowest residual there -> 5.0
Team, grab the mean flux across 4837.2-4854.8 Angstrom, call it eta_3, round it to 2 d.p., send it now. 6.30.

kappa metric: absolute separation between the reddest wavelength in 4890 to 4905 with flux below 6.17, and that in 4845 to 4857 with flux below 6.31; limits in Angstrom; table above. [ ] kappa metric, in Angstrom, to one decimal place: 37.5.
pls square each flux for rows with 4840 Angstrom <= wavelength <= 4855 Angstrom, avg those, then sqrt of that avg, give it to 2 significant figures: 6.3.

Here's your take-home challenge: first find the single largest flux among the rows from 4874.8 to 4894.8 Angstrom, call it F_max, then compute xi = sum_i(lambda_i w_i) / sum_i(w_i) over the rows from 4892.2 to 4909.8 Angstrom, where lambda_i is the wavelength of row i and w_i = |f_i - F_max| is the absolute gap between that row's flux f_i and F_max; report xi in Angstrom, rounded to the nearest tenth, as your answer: 4902.3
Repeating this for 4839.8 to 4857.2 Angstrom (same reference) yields 4848.2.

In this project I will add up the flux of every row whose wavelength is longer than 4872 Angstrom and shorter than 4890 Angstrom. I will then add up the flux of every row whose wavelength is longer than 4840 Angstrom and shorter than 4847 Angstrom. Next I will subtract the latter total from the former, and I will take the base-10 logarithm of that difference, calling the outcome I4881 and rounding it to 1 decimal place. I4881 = 1.3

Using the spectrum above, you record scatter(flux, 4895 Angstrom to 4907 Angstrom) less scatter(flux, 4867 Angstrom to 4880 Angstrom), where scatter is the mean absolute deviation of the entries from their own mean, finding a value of -0.13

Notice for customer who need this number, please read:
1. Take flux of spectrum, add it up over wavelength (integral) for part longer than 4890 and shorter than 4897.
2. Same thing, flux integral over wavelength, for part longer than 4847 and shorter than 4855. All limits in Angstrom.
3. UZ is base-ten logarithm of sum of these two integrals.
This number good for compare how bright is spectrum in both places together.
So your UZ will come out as 1.97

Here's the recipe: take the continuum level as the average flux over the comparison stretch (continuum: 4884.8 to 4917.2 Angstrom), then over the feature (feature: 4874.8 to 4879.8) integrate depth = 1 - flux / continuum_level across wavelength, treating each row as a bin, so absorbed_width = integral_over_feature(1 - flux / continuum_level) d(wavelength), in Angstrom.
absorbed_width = -0.12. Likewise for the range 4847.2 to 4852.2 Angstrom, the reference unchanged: 0.19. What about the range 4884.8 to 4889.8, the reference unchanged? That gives 0.70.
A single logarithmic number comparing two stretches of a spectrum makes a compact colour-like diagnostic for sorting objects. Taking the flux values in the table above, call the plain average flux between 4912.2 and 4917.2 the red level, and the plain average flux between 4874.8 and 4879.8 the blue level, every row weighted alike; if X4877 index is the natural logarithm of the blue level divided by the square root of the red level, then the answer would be 0.928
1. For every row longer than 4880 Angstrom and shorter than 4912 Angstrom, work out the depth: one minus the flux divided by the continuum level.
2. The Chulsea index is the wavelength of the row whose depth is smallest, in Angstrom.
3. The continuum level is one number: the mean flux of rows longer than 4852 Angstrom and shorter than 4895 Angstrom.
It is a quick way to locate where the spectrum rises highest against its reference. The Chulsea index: 4896.0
